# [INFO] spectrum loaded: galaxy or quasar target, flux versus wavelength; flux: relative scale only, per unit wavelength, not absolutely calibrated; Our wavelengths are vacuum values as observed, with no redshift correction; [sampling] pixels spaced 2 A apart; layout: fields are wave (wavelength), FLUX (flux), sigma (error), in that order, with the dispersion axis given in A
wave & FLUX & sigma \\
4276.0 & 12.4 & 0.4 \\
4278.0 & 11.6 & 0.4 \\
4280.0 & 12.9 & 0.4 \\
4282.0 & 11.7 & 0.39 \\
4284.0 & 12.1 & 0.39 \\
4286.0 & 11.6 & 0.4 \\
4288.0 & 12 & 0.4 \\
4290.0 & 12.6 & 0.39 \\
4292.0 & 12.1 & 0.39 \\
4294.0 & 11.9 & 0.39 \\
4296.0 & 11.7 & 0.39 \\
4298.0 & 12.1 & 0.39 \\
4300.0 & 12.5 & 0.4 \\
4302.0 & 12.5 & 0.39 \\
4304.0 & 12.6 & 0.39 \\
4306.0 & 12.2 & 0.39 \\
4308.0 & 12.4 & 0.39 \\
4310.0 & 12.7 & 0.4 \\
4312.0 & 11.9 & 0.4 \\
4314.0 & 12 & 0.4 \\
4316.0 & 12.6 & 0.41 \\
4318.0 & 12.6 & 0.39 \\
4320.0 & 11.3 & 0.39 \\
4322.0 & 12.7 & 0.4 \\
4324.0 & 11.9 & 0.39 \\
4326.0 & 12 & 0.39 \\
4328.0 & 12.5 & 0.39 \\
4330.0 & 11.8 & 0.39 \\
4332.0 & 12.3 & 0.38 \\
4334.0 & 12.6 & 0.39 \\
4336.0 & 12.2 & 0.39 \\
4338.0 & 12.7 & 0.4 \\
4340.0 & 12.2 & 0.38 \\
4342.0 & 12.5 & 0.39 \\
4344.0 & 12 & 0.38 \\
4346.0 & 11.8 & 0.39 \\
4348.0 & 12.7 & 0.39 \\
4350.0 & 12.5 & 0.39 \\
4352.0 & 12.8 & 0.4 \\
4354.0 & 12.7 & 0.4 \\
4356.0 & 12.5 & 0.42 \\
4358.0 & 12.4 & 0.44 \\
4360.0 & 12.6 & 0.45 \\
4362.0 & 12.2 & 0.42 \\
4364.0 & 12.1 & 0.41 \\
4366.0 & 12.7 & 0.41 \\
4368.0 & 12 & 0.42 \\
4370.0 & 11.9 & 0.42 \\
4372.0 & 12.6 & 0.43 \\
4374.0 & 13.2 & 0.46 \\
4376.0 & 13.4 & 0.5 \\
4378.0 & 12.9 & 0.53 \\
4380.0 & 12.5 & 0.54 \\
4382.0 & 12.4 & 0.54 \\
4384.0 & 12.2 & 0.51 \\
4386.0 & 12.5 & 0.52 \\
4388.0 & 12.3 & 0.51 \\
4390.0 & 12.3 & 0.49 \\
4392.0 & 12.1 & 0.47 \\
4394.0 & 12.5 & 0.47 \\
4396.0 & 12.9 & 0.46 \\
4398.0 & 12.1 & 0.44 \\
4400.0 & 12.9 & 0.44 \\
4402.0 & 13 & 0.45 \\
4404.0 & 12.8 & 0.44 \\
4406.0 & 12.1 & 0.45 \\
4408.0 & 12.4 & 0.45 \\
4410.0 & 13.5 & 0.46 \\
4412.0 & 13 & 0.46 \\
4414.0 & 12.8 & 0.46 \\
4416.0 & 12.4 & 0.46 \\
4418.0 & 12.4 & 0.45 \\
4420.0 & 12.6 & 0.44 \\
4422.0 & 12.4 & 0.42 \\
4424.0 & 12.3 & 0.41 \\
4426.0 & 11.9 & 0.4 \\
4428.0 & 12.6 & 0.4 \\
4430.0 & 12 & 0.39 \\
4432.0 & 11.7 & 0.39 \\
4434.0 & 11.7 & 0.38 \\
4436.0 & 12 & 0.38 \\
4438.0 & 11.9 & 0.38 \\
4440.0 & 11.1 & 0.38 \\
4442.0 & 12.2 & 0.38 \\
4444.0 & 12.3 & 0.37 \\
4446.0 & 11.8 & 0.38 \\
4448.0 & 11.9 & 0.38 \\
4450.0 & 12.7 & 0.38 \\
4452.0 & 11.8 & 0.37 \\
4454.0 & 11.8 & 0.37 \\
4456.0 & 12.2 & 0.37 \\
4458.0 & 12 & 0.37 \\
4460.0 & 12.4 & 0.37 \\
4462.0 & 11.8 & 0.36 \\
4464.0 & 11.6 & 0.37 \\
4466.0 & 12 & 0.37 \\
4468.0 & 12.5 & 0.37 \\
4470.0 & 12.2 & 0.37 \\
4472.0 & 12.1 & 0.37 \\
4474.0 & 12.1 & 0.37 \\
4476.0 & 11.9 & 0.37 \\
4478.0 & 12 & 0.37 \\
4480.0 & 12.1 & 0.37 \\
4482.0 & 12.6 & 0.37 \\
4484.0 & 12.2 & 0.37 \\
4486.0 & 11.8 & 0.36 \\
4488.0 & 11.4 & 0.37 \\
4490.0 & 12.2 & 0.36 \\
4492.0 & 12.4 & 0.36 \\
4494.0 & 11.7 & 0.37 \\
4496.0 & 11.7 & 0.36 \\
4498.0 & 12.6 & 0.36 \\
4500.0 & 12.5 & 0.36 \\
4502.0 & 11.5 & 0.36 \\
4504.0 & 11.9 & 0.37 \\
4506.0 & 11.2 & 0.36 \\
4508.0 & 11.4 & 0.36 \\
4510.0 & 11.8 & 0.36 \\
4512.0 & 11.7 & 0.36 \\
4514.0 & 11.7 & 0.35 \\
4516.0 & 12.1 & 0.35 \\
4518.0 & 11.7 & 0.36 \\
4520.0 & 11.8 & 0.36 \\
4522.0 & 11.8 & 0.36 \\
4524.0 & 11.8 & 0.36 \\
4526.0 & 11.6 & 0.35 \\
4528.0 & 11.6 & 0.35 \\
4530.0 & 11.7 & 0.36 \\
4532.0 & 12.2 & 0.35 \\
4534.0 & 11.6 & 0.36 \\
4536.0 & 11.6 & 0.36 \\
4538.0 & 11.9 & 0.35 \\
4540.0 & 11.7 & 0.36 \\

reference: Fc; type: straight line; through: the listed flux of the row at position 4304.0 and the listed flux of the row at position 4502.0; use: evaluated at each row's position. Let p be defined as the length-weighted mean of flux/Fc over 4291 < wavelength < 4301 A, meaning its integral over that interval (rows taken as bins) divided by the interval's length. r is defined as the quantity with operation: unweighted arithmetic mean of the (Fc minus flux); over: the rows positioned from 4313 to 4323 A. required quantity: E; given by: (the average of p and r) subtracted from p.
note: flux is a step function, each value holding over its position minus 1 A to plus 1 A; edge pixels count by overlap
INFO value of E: 0.34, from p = 0.95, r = 0.3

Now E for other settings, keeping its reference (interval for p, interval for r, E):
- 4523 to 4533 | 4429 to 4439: 0.51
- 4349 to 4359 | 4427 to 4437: 0.57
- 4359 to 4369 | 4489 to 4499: 0.79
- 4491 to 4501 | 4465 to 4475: 0.78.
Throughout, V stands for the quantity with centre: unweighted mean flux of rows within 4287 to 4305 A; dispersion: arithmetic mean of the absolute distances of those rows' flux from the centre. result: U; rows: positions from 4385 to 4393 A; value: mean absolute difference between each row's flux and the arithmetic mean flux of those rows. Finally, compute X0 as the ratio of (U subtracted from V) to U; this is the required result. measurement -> 1.9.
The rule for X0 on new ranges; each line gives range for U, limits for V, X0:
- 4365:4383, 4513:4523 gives -0.7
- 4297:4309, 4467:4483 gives 0.2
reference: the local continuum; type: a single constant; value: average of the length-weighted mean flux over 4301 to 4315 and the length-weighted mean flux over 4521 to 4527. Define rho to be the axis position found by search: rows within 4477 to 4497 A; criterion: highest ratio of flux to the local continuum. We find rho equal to 4482.0 A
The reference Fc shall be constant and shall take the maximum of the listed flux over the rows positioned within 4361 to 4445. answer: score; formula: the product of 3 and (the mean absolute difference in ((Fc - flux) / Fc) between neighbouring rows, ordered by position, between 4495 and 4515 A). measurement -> 0.094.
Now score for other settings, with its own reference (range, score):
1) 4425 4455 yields 0.100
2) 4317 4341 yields 0.141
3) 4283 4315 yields 0.076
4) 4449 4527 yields 0.074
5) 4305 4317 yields 0.089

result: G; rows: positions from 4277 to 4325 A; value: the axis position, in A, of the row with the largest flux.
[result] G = 4280.0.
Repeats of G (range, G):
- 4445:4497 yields 4450.0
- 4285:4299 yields 4290.0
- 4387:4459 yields 4410.0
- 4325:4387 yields 4376.0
